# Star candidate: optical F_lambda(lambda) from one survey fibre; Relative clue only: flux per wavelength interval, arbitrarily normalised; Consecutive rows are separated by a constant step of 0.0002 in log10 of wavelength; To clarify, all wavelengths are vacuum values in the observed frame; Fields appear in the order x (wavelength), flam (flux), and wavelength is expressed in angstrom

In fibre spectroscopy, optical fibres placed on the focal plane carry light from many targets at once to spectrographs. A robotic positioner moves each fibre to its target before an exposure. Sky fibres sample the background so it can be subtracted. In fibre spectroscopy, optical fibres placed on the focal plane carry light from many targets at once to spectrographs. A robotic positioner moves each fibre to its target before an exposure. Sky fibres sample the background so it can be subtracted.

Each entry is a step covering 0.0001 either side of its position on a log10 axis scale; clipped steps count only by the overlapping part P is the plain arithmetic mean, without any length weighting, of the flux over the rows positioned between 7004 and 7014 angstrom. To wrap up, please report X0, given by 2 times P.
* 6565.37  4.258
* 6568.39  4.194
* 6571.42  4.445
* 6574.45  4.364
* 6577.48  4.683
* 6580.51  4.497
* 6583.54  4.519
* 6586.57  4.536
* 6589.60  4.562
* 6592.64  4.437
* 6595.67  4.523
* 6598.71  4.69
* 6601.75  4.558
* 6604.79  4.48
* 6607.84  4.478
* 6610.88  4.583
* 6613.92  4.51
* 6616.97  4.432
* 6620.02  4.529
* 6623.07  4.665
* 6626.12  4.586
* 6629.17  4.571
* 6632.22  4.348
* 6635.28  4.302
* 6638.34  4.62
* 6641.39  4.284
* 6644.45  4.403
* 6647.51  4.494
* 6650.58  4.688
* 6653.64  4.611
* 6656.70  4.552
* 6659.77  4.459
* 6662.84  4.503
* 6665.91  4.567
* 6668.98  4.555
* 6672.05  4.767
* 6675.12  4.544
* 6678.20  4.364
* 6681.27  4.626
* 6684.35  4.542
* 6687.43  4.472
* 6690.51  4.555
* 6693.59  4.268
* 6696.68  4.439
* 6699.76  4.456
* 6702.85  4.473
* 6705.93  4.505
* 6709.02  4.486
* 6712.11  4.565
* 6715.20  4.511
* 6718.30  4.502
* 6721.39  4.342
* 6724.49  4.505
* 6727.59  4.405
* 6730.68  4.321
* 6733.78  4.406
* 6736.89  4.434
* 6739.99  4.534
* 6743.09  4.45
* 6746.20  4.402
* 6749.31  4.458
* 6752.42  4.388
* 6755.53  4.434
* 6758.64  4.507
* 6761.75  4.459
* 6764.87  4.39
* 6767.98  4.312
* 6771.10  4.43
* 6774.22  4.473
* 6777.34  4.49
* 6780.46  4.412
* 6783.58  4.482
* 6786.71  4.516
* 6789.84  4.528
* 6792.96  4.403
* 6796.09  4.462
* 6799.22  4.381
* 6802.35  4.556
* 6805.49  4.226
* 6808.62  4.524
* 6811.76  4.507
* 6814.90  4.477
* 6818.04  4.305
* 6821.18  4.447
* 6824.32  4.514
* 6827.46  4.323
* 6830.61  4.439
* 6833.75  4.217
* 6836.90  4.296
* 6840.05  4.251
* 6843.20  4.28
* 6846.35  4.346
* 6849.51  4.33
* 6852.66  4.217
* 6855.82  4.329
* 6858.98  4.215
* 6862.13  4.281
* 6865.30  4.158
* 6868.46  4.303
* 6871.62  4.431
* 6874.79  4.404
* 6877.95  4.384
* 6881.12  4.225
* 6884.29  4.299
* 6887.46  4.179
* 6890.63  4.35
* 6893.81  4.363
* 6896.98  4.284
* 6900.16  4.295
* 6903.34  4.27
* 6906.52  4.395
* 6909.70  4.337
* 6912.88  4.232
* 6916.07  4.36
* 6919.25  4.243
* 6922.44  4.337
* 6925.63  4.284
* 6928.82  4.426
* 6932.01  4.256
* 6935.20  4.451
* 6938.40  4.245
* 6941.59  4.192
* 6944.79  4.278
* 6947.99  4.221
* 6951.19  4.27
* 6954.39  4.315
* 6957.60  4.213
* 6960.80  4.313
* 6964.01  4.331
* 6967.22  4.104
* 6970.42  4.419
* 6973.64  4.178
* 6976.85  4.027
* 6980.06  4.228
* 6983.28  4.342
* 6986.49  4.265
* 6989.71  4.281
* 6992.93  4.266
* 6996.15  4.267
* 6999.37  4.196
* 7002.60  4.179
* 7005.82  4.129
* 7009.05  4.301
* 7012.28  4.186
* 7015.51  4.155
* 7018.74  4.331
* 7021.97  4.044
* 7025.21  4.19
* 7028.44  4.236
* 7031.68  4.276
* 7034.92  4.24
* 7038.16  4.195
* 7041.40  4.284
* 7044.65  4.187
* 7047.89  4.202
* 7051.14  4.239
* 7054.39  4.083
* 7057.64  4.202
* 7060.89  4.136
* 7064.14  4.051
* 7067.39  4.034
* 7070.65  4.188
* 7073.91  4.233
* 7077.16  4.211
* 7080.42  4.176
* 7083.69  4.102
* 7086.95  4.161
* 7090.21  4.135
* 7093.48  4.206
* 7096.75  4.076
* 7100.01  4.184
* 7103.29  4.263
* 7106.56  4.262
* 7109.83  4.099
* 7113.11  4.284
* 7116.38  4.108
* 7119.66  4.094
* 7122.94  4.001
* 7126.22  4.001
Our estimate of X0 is 8.41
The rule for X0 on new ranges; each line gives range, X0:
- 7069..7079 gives 8.42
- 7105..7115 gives 8.43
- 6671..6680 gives 9.12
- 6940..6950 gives 8.46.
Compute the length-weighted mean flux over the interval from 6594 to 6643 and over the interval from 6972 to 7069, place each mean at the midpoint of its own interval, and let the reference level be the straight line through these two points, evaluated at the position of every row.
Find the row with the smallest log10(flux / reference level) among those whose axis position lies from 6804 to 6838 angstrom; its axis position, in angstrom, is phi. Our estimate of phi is 6805.49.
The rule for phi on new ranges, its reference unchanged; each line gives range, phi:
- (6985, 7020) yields 7005.82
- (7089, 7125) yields 7122.94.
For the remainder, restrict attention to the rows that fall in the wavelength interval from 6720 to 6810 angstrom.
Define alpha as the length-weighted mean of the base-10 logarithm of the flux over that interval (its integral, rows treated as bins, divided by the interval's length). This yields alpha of 0.647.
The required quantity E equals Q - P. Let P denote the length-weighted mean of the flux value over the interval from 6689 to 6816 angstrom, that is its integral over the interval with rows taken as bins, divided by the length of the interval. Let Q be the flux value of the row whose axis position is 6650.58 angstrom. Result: 0.2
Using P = 4.45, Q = 4.688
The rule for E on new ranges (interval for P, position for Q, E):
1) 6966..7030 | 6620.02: 0.3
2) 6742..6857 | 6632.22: -0.1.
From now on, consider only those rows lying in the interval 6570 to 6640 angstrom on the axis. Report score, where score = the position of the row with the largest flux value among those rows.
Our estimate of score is 6598.71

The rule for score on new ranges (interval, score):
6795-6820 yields 6802.35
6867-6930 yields 6871.62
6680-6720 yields 6681.27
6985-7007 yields 6989.71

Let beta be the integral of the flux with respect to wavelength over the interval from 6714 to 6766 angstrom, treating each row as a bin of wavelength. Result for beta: 231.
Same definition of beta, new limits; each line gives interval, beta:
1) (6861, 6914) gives 228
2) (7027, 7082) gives 230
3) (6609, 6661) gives 234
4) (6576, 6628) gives 236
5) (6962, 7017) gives 233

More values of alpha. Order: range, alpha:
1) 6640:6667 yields 0.654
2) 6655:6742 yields 0.652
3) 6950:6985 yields 0.628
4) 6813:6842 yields 0.640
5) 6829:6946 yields 0.634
